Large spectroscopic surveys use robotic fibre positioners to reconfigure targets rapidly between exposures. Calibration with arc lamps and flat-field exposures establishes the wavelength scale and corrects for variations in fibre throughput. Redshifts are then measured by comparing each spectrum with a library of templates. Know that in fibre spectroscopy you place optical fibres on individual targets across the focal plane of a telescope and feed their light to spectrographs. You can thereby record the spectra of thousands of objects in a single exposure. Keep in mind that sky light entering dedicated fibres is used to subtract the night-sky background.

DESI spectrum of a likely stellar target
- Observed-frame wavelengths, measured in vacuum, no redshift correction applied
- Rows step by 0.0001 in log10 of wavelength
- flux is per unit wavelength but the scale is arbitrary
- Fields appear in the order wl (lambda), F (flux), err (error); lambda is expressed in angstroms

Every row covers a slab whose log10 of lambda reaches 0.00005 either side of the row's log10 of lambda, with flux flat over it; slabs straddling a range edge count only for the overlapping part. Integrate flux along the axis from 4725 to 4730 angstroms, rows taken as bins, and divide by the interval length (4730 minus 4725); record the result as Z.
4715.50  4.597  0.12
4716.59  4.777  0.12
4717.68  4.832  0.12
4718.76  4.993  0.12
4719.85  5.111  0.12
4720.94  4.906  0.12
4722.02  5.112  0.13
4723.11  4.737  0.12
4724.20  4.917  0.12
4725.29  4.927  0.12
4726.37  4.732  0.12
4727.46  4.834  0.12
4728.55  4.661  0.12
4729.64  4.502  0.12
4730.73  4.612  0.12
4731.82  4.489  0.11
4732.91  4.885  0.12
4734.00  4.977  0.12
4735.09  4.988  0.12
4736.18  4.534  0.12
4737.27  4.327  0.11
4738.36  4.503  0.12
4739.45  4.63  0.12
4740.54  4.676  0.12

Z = 4.73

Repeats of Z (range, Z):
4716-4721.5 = 4.92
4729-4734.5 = 4.69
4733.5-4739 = 4.67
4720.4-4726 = 4.92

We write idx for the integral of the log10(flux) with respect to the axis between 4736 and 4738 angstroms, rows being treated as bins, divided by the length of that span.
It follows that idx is 0.65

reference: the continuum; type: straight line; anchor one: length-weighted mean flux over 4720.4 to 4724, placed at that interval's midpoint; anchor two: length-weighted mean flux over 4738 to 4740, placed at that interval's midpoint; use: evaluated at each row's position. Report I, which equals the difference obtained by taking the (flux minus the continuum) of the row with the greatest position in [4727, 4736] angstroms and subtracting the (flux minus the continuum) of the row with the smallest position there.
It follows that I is 0.3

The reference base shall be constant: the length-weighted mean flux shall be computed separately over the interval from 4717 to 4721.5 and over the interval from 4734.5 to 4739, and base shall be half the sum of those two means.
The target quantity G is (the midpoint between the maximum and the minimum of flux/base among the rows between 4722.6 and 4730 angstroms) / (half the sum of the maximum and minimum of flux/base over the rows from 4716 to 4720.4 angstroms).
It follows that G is 0.95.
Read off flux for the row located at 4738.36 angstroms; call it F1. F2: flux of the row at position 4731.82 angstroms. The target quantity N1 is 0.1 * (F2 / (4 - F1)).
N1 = -0.89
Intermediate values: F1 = 4.503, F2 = 4.489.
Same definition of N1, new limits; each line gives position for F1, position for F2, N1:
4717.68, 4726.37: -0.57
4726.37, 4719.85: -0.70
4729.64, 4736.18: -0.90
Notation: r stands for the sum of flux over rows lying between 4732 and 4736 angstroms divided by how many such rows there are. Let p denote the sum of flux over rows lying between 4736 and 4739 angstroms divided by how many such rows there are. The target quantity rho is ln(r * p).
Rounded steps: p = 4.45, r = 4.95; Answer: 3.09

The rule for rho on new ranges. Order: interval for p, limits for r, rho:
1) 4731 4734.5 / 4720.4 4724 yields 3.16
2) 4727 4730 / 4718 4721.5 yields 3.15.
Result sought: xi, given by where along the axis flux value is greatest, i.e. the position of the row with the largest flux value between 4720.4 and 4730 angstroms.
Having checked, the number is 4722.02 angstroms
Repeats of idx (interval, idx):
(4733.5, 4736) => 0.69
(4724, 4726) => 0.69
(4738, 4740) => 0.66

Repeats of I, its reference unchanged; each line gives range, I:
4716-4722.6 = 0.4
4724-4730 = -0.3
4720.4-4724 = -0.1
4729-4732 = 0.0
